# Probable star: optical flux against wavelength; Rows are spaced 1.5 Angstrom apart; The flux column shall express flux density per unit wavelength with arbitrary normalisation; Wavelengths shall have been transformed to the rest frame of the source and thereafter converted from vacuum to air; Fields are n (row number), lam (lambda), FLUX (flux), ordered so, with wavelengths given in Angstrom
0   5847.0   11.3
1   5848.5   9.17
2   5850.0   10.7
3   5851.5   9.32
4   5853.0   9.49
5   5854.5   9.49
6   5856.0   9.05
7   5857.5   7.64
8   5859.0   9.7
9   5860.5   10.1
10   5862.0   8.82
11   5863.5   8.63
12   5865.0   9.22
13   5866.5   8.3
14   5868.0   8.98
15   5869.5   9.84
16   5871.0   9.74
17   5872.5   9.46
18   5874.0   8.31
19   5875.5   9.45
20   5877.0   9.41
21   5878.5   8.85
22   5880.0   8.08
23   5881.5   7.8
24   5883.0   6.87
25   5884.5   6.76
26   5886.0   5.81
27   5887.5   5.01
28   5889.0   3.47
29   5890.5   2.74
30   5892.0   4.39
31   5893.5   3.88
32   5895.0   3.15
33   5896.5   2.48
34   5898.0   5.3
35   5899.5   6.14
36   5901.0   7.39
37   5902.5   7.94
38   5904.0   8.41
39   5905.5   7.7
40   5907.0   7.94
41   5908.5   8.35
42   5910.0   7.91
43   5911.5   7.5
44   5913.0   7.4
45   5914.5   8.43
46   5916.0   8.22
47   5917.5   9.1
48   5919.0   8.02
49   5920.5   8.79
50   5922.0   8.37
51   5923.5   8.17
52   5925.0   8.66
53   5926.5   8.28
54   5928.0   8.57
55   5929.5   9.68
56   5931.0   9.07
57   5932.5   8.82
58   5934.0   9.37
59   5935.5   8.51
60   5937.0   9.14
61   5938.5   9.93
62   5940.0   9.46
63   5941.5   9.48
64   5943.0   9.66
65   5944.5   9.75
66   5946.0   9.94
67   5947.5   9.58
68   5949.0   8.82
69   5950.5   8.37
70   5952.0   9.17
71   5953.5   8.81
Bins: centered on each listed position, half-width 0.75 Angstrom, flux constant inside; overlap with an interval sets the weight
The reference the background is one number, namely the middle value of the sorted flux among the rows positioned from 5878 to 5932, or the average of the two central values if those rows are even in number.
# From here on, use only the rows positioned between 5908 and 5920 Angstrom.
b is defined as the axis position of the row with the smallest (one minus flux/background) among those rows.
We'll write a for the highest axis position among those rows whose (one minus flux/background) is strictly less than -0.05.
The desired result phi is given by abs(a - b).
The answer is 0.0 Angstrom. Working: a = 5917.5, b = 5917.5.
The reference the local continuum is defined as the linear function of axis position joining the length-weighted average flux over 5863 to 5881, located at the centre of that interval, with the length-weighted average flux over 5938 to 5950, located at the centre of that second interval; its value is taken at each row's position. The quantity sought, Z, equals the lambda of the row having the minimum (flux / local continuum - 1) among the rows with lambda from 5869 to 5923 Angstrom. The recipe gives 5896.5 Angstrom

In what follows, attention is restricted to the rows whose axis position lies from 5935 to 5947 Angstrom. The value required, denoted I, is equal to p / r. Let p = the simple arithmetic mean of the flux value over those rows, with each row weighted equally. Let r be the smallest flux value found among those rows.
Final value 1.11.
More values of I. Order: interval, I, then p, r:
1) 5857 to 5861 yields 1.20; 9.1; 7.64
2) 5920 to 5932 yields 1.06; 8.7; 8.17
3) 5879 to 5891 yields 2.12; 5.8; 2.74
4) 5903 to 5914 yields 1.07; 7.9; 7.4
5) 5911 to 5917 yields 1.07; 7.9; 7.4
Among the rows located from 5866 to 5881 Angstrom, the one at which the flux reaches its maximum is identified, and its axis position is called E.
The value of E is 5869.5 Angstrom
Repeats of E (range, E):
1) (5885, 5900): 5899.5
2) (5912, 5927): 5917.5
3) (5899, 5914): 5904.0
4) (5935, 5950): 5946.0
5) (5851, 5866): 5860.5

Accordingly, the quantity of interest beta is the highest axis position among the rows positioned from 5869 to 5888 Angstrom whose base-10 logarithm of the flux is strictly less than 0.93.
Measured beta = 5887.5 Angstrom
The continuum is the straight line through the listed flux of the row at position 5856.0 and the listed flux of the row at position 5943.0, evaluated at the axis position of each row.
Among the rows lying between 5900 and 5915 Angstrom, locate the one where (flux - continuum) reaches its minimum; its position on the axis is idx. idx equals 5913.0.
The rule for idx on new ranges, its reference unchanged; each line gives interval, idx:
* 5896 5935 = 5896.5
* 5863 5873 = 5866.5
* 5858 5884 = 5883.0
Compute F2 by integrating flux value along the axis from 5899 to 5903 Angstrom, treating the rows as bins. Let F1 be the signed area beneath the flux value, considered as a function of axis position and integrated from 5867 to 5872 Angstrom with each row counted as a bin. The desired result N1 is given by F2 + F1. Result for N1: 76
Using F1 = 47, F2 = 29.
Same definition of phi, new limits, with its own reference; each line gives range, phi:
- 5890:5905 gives 0.0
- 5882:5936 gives 6.0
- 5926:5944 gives 4.5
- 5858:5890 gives 18.0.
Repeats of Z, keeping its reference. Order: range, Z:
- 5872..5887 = 5886.0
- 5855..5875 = 5857.5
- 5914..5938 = 5919.0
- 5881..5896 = 5890.5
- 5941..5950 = 5949.0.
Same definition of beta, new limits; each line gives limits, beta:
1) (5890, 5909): 5908.5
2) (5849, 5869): 5866.5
